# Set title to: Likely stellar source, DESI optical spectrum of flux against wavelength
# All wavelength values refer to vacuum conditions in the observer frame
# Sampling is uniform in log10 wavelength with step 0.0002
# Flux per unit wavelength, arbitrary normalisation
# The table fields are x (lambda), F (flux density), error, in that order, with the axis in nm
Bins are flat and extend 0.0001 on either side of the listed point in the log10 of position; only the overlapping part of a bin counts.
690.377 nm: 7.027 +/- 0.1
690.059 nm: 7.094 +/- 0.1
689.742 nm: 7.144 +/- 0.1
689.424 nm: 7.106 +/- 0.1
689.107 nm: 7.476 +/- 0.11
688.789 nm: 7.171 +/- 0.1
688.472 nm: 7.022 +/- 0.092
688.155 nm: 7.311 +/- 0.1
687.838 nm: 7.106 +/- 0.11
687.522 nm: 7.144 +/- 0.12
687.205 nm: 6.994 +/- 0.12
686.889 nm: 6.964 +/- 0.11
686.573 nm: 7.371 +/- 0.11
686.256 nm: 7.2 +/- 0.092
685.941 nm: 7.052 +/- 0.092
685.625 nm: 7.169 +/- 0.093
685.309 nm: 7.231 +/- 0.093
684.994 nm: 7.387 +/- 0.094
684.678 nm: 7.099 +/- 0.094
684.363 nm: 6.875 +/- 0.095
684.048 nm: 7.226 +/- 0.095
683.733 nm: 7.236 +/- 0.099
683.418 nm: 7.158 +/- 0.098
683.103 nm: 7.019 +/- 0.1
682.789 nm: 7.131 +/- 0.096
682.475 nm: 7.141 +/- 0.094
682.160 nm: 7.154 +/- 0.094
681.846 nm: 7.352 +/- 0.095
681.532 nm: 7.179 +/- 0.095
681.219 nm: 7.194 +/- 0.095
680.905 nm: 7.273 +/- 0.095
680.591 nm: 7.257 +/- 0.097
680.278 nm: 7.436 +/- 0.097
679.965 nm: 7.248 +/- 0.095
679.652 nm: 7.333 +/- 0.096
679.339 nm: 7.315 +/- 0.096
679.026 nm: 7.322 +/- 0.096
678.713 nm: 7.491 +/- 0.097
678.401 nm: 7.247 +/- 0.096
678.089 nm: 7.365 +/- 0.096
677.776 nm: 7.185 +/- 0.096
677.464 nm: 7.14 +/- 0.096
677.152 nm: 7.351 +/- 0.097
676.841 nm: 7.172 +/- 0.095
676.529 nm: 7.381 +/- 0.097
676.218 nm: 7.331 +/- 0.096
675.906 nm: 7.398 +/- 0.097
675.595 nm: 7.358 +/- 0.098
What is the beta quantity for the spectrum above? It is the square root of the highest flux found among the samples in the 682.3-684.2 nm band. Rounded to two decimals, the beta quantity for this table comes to 2.69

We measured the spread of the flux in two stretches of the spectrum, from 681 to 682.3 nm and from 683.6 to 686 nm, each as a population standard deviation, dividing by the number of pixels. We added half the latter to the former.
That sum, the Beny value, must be 0.15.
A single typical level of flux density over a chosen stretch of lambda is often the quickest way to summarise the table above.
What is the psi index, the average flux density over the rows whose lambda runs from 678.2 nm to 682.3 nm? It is 7.29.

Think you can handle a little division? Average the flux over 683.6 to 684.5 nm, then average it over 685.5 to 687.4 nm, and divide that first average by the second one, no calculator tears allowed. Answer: 1.00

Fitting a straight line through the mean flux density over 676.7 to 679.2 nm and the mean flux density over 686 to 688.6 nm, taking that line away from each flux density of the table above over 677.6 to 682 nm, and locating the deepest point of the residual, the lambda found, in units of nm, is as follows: 677.776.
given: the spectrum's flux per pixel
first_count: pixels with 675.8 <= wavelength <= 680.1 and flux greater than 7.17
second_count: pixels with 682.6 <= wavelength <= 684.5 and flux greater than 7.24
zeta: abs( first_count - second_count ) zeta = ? 13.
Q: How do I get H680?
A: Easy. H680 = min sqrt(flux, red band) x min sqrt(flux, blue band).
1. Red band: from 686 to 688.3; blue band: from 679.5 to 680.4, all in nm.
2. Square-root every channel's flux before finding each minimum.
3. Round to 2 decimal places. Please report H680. 7.10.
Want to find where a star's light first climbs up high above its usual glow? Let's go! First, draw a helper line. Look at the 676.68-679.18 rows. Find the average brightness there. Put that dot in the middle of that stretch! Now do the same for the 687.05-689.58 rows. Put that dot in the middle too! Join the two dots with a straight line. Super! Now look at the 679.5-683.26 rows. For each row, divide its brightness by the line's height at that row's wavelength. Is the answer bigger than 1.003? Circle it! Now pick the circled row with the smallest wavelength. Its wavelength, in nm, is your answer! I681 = 679.652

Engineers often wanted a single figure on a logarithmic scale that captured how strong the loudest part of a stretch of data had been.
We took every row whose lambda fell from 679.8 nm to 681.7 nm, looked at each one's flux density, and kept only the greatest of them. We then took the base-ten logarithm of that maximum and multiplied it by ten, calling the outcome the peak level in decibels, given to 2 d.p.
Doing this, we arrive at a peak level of 8.71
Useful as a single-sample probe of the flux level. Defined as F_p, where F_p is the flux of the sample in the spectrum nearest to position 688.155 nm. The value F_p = 7.311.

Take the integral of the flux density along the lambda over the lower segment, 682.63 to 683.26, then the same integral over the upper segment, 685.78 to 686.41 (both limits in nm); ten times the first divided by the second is 9.9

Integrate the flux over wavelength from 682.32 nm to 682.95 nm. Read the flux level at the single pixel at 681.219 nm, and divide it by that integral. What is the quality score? 1.60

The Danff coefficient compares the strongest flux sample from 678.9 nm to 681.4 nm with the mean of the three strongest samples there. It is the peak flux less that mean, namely 0.072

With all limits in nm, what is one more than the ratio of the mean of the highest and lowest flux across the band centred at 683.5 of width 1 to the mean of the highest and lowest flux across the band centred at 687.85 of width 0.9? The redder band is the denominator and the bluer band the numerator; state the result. 1.99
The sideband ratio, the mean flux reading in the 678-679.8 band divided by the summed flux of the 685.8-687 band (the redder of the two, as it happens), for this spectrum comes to 0.2570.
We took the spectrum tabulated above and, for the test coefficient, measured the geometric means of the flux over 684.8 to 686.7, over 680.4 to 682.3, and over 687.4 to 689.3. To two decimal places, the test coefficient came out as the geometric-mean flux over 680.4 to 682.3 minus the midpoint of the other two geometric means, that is 0.02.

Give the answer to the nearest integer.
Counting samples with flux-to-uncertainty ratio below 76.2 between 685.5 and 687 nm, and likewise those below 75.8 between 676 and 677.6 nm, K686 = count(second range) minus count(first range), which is 1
